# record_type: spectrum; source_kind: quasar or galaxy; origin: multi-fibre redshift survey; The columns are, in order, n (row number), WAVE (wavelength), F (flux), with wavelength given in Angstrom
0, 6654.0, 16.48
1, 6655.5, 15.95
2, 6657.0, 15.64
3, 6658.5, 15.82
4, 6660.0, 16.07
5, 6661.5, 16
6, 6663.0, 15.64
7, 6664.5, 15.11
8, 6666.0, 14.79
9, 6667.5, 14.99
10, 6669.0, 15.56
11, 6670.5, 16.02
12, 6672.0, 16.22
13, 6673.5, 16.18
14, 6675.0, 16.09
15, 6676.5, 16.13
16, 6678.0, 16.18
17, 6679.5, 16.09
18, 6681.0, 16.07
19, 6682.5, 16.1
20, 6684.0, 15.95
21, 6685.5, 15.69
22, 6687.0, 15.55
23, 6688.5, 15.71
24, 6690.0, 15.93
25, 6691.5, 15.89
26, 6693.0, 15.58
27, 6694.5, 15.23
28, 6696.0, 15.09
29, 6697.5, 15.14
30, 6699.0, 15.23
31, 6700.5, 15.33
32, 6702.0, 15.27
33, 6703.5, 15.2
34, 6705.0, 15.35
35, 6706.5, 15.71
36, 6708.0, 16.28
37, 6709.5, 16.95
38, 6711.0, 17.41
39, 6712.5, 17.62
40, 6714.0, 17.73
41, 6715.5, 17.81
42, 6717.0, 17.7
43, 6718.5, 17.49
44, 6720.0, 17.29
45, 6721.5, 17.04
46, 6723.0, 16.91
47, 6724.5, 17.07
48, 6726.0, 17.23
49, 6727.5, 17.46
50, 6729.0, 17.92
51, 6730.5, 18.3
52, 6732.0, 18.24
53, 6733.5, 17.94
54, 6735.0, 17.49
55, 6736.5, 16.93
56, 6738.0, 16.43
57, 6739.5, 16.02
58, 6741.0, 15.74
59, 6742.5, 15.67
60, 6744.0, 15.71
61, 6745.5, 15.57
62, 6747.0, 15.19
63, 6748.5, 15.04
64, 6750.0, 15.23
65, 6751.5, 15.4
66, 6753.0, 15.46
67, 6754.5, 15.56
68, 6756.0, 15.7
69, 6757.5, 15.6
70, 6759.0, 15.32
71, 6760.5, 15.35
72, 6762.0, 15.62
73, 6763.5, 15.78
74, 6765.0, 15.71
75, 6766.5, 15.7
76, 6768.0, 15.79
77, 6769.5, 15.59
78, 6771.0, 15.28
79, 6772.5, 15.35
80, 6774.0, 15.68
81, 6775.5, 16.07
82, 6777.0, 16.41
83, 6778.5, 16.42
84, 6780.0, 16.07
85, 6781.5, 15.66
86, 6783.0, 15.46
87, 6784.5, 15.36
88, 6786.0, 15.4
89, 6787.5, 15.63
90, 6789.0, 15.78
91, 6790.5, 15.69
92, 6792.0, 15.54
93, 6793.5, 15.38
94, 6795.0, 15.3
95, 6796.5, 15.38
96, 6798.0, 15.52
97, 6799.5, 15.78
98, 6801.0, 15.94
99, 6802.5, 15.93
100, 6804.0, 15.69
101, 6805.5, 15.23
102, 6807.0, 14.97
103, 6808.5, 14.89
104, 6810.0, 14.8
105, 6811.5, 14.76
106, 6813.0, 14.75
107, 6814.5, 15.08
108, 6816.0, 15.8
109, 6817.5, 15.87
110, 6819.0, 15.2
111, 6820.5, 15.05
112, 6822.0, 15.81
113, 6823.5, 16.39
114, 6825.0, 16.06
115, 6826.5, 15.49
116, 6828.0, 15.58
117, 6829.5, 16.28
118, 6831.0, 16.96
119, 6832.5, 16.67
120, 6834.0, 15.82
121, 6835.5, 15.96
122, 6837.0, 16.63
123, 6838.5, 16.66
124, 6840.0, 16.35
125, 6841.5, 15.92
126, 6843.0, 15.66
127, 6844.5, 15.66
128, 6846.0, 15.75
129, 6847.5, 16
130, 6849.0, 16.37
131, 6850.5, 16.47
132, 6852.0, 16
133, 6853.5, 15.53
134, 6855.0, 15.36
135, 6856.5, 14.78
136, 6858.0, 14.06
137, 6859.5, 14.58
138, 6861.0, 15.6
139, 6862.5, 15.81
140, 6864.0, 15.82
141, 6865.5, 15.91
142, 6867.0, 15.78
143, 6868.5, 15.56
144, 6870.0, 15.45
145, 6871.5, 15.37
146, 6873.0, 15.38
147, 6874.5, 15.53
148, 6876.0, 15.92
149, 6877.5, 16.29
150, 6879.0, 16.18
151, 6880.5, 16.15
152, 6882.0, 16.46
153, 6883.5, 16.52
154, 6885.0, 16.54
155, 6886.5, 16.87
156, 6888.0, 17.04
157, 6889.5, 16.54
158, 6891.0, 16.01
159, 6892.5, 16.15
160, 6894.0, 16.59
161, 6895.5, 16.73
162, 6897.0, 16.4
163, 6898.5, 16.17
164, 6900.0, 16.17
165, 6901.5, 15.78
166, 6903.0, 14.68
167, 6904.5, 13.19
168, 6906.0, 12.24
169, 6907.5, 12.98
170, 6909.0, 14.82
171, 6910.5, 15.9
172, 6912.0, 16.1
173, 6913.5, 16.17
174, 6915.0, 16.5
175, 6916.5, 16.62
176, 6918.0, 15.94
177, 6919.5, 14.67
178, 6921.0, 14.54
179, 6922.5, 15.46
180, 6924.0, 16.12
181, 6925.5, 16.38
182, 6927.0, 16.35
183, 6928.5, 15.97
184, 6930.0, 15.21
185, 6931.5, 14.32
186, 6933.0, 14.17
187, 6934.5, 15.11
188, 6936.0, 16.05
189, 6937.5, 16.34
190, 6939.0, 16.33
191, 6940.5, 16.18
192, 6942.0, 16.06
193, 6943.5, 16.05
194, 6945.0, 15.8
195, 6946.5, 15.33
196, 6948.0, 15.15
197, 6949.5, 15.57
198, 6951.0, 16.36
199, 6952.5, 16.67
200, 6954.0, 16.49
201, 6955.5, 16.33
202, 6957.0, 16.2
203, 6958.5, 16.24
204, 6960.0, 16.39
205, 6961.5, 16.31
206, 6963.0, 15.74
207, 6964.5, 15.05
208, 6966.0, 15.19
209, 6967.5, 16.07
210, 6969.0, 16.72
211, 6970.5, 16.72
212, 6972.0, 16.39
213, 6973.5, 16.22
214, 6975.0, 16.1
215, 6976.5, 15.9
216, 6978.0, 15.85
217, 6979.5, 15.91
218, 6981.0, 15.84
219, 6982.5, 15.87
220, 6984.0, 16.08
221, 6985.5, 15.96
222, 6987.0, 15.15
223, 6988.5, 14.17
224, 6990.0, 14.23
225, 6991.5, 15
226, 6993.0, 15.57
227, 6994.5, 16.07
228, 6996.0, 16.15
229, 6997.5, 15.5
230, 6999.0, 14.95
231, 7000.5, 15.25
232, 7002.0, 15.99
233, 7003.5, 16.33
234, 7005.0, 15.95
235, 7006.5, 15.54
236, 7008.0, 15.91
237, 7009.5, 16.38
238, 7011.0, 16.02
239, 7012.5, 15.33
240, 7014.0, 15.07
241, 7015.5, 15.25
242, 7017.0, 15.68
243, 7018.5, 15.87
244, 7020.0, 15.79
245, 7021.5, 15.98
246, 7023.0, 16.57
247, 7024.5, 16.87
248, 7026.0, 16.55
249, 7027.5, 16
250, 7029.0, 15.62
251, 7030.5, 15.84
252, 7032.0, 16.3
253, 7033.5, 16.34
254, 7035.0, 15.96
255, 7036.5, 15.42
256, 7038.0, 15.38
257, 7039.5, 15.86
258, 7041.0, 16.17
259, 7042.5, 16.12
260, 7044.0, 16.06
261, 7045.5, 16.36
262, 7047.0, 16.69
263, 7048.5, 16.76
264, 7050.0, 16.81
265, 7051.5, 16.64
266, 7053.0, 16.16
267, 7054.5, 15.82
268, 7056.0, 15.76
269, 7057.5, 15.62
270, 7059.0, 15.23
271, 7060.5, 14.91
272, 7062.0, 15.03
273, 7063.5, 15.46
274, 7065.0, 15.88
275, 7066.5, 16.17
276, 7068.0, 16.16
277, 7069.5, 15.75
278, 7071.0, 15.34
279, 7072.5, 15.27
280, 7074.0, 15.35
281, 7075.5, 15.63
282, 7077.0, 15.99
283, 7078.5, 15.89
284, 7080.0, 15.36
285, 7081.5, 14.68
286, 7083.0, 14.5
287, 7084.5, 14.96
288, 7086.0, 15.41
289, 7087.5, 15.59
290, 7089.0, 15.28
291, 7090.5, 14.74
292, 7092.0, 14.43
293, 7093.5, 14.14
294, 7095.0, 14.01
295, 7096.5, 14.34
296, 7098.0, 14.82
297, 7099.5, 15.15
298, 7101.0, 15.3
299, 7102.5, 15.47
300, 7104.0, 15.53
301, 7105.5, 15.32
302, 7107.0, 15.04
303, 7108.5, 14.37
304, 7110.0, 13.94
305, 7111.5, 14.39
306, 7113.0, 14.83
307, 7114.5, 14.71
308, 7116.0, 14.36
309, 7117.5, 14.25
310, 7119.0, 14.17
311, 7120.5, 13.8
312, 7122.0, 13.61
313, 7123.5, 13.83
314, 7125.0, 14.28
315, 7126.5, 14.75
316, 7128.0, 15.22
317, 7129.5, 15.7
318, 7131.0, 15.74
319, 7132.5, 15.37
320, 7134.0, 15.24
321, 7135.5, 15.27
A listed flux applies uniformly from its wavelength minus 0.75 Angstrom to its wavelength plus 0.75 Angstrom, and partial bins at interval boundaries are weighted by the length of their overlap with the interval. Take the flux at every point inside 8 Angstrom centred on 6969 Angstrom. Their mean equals 16.2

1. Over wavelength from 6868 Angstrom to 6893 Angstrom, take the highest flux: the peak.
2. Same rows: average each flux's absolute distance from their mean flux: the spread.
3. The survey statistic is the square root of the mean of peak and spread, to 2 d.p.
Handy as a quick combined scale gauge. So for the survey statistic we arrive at 2.95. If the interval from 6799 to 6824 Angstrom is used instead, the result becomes 2.90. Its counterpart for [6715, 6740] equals 3.06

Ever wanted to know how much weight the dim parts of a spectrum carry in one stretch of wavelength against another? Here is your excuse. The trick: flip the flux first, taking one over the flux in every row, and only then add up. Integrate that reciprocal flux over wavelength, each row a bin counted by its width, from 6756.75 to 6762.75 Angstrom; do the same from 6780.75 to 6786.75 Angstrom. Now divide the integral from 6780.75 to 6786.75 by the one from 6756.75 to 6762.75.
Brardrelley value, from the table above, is 1.00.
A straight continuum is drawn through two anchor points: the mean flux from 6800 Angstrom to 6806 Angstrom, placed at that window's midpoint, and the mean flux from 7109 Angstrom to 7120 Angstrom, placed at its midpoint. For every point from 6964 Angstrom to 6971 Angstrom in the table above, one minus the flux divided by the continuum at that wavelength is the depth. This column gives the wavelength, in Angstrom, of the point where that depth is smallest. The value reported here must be 6970.5 Angstrom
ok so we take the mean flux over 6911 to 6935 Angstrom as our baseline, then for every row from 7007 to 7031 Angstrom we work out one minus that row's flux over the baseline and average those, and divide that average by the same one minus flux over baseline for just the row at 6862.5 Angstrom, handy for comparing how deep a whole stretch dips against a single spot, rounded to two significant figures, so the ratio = 1.5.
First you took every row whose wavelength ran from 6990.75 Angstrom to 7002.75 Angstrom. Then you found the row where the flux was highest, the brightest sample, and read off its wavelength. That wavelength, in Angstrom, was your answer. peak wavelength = 6996.0 Angstrom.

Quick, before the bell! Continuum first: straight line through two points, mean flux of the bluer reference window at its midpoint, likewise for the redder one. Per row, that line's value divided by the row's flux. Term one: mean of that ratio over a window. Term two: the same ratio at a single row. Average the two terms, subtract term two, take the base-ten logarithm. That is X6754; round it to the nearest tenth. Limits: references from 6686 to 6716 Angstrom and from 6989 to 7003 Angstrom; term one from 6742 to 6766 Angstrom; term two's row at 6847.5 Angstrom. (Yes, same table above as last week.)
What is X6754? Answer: -1.7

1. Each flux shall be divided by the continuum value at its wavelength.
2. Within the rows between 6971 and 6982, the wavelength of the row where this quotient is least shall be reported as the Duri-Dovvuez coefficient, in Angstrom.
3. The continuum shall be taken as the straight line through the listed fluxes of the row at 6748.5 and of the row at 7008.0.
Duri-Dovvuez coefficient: 6981.0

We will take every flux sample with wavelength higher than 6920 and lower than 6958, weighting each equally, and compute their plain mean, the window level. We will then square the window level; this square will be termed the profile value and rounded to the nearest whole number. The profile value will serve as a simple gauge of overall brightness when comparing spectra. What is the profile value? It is 249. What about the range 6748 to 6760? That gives 238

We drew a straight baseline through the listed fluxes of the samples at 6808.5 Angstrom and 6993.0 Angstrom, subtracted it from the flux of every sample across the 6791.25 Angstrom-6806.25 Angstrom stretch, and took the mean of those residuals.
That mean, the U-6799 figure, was 0.71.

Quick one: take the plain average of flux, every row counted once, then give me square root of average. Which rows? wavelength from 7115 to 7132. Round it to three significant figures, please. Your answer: 3.81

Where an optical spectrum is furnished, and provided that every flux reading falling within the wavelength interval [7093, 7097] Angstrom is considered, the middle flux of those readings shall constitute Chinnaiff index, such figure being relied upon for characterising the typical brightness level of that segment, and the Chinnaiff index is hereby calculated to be 14.1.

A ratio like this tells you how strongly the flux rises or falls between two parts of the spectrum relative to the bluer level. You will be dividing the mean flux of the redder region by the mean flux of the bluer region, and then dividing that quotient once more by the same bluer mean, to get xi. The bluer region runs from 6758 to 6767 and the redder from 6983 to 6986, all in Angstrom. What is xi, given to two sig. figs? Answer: 0.066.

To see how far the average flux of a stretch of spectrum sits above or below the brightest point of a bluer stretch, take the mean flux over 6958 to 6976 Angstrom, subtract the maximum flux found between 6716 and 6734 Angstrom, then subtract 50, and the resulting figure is -52.2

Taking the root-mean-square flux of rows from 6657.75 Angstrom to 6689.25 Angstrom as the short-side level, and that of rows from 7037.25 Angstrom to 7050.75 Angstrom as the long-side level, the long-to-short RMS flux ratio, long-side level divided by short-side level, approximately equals 1.03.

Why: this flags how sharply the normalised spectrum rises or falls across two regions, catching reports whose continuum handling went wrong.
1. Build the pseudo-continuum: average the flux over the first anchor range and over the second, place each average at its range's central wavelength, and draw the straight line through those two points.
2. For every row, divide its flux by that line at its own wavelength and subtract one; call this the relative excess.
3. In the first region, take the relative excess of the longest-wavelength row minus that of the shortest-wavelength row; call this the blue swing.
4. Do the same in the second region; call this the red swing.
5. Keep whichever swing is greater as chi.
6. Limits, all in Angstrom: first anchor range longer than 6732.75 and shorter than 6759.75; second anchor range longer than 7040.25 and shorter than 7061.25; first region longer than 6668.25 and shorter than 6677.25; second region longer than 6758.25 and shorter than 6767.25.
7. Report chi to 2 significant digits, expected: 0.036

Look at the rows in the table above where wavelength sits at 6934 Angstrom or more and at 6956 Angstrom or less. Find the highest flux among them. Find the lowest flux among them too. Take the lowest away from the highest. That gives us 1.56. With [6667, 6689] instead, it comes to 1.23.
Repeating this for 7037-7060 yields 1.58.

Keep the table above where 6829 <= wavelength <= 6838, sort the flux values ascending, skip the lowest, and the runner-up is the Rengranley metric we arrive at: 15.96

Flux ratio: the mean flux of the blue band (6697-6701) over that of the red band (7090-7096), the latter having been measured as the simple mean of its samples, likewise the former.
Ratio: 1.06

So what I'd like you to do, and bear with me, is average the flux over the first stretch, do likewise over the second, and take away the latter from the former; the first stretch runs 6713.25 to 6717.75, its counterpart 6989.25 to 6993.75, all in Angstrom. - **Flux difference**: 2.8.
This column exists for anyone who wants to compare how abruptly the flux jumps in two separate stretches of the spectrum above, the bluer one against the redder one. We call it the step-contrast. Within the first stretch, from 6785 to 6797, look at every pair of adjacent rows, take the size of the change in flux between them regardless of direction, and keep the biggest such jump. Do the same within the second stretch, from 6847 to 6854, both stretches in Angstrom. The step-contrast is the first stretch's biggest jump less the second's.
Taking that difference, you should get -0.24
